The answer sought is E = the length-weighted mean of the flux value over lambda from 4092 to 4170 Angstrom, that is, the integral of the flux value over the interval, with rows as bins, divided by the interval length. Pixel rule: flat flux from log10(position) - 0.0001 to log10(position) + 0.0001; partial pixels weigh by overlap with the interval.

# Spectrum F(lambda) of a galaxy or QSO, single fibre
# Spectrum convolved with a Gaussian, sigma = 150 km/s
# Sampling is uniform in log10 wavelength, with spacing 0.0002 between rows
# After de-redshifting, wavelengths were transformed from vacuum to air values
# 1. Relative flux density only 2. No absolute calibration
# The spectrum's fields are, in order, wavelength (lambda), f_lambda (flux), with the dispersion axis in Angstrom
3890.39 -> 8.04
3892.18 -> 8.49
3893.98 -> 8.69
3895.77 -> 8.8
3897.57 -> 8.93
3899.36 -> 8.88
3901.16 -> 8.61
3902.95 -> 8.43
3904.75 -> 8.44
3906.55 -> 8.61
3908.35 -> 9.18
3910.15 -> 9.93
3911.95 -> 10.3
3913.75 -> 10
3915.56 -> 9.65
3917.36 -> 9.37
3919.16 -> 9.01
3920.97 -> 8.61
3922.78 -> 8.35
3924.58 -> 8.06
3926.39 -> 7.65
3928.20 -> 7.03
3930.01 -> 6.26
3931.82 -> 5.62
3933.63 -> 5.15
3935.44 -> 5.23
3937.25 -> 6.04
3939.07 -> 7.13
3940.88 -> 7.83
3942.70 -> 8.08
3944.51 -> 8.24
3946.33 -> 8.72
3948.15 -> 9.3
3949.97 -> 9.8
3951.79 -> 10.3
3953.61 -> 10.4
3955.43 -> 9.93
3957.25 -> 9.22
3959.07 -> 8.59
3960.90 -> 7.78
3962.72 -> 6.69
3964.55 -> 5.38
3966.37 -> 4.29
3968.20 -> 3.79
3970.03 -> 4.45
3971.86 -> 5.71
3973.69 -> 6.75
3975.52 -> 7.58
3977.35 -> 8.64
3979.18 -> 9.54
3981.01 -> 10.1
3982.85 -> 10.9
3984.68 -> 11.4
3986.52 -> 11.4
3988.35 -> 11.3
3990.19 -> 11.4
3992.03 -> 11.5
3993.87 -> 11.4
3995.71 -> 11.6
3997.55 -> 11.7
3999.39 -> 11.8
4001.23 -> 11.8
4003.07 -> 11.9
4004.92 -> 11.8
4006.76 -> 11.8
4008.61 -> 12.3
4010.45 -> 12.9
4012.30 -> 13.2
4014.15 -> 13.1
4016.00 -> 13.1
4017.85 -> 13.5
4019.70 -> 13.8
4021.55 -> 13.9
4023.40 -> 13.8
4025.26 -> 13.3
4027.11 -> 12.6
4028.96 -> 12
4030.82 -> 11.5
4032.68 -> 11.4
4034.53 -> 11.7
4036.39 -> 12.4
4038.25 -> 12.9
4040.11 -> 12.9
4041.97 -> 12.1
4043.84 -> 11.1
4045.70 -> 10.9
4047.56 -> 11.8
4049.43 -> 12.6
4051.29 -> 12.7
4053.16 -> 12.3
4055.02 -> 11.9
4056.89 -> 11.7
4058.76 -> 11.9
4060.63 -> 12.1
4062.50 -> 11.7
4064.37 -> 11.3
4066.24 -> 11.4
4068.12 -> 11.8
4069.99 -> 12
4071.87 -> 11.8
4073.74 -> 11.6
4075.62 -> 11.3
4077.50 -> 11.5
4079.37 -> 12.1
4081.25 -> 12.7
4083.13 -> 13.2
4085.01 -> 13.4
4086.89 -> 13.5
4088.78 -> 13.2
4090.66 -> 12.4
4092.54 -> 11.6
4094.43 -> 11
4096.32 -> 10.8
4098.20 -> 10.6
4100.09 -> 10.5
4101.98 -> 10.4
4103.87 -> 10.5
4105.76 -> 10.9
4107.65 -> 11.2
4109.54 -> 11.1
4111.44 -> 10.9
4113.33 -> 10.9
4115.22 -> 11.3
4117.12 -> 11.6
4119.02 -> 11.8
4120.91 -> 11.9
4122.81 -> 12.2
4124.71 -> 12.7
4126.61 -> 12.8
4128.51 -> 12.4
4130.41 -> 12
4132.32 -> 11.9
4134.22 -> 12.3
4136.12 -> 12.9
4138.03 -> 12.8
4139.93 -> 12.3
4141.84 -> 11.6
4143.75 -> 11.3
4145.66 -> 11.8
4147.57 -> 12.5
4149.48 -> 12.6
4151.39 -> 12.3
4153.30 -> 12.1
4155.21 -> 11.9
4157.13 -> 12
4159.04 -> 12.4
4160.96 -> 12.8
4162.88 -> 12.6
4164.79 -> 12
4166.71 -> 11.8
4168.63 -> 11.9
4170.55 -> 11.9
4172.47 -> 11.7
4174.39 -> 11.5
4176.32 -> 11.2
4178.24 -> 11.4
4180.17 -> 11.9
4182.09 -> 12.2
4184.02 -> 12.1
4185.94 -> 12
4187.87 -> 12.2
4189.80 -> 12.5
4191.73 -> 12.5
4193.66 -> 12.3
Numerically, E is 11.8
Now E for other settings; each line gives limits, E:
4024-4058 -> 12.1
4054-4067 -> 11.7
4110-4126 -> 11.7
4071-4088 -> 12.4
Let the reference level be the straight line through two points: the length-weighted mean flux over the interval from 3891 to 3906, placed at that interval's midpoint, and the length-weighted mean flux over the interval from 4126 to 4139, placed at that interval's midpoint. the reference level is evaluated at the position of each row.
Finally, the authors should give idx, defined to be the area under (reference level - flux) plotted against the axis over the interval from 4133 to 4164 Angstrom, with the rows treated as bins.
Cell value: 14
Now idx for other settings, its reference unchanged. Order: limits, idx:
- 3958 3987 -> 64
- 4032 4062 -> -29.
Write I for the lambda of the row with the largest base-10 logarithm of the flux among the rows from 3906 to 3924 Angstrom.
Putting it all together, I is 3911.95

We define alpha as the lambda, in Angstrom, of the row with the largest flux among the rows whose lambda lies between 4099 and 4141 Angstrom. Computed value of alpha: 4136.12 Angstrom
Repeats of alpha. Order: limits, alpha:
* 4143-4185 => 4160.96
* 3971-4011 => 4010.45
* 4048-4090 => 4086.89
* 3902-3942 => 3911.95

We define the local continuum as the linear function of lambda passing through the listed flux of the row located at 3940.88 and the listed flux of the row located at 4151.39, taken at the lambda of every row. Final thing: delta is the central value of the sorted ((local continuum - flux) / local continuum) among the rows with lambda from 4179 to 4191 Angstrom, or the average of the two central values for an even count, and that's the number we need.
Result 0.07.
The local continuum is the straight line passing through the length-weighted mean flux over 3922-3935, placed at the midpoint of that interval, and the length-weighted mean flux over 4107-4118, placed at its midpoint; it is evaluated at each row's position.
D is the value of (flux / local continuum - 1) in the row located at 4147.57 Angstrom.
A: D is 0.04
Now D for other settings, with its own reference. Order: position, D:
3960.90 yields 0.03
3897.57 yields 0.47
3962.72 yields -0.12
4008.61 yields 0.41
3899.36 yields 0.45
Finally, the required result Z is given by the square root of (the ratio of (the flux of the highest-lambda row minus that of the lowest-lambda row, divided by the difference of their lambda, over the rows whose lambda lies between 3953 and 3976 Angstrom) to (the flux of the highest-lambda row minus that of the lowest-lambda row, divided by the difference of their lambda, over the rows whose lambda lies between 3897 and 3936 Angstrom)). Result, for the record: 1.15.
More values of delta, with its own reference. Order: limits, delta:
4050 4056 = -0.20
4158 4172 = 0.05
